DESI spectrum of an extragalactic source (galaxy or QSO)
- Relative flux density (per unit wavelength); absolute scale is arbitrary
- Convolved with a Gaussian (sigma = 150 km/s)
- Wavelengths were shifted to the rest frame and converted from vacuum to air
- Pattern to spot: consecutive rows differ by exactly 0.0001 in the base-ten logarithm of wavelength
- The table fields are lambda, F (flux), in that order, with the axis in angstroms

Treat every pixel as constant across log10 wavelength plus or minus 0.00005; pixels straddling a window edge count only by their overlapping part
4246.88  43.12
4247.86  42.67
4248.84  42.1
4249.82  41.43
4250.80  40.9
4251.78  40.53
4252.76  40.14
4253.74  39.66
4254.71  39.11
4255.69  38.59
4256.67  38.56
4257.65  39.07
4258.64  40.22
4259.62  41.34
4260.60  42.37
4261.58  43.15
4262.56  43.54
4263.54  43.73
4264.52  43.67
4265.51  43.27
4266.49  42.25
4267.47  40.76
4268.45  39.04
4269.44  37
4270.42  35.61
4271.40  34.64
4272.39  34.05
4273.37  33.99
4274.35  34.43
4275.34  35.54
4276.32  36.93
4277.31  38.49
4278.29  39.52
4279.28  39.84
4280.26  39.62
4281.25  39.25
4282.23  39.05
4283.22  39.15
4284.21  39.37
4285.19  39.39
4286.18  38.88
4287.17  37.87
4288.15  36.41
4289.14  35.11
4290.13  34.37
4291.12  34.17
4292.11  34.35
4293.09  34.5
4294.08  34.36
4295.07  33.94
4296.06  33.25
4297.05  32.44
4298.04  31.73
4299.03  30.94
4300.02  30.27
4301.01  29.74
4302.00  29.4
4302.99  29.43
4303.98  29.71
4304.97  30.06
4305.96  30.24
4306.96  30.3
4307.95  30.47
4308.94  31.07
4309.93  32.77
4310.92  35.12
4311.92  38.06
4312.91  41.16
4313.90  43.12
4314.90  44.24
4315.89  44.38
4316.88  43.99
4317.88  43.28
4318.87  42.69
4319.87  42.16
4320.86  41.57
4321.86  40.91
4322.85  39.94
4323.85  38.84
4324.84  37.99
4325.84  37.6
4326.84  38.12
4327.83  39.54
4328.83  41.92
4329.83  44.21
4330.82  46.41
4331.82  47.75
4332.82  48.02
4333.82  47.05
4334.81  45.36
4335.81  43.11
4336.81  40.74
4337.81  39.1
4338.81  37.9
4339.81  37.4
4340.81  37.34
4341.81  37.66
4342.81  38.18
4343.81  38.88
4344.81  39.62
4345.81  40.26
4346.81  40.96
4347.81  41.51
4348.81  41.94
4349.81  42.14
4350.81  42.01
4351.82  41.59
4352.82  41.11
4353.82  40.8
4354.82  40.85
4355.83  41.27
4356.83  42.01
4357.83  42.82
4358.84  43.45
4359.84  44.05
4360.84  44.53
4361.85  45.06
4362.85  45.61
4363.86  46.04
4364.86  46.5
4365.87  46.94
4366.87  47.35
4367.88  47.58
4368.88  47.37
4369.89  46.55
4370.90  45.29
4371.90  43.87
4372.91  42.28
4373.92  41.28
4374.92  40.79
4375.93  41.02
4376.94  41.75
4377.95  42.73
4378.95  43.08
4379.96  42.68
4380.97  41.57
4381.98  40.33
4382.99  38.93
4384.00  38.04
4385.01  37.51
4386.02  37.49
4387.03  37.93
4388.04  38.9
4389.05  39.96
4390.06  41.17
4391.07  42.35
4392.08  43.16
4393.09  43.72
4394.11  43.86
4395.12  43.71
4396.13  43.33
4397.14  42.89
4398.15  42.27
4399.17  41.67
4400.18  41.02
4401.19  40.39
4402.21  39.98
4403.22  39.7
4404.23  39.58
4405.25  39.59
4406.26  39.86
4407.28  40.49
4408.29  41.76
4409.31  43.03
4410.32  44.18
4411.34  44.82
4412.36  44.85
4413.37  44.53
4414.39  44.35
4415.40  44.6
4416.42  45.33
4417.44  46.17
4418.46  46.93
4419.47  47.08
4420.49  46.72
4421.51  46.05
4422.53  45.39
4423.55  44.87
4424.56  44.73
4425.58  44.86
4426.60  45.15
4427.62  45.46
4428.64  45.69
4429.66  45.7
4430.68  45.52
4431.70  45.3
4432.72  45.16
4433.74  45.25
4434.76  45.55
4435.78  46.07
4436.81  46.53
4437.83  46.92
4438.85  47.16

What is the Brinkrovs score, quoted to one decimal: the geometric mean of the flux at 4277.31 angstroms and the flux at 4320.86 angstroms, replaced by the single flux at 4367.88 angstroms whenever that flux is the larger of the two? 47.6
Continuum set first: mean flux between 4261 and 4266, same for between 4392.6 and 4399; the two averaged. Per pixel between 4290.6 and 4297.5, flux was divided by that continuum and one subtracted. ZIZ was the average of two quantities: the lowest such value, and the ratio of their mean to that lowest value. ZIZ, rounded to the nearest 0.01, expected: 0.31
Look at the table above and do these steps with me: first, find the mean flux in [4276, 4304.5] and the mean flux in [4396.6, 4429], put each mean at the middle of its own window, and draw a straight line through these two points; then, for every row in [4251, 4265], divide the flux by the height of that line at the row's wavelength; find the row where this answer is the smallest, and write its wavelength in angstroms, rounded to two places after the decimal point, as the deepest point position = 4256.67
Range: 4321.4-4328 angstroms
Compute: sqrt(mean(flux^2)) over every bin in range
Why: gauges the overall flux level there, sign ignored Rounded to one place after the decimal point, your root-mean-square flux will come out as 39.0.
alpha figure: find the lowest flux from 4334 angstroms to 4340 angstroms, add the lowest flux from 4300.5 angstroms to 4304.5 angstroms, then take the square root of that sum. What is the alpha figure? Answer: 8.2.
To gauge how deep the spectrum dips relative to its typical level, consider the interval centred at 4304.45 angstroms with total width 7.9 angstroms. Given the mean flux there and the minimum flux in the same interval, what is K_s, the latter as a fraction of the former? 0.983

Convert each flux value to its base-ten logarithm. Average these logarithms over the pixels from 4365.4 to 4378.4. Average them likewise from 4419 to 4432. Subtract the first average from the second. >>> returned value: 0.014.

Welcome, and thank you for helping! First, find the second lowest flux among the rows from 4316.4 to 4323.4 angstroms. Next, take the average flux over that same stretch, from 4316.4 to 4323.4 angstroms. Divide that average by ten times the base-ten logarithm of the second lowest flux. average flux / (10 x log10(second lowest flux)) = 2.61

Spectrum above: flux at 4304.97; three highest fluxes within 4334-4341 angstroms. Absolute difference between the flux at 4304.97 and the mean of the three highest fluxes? 13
